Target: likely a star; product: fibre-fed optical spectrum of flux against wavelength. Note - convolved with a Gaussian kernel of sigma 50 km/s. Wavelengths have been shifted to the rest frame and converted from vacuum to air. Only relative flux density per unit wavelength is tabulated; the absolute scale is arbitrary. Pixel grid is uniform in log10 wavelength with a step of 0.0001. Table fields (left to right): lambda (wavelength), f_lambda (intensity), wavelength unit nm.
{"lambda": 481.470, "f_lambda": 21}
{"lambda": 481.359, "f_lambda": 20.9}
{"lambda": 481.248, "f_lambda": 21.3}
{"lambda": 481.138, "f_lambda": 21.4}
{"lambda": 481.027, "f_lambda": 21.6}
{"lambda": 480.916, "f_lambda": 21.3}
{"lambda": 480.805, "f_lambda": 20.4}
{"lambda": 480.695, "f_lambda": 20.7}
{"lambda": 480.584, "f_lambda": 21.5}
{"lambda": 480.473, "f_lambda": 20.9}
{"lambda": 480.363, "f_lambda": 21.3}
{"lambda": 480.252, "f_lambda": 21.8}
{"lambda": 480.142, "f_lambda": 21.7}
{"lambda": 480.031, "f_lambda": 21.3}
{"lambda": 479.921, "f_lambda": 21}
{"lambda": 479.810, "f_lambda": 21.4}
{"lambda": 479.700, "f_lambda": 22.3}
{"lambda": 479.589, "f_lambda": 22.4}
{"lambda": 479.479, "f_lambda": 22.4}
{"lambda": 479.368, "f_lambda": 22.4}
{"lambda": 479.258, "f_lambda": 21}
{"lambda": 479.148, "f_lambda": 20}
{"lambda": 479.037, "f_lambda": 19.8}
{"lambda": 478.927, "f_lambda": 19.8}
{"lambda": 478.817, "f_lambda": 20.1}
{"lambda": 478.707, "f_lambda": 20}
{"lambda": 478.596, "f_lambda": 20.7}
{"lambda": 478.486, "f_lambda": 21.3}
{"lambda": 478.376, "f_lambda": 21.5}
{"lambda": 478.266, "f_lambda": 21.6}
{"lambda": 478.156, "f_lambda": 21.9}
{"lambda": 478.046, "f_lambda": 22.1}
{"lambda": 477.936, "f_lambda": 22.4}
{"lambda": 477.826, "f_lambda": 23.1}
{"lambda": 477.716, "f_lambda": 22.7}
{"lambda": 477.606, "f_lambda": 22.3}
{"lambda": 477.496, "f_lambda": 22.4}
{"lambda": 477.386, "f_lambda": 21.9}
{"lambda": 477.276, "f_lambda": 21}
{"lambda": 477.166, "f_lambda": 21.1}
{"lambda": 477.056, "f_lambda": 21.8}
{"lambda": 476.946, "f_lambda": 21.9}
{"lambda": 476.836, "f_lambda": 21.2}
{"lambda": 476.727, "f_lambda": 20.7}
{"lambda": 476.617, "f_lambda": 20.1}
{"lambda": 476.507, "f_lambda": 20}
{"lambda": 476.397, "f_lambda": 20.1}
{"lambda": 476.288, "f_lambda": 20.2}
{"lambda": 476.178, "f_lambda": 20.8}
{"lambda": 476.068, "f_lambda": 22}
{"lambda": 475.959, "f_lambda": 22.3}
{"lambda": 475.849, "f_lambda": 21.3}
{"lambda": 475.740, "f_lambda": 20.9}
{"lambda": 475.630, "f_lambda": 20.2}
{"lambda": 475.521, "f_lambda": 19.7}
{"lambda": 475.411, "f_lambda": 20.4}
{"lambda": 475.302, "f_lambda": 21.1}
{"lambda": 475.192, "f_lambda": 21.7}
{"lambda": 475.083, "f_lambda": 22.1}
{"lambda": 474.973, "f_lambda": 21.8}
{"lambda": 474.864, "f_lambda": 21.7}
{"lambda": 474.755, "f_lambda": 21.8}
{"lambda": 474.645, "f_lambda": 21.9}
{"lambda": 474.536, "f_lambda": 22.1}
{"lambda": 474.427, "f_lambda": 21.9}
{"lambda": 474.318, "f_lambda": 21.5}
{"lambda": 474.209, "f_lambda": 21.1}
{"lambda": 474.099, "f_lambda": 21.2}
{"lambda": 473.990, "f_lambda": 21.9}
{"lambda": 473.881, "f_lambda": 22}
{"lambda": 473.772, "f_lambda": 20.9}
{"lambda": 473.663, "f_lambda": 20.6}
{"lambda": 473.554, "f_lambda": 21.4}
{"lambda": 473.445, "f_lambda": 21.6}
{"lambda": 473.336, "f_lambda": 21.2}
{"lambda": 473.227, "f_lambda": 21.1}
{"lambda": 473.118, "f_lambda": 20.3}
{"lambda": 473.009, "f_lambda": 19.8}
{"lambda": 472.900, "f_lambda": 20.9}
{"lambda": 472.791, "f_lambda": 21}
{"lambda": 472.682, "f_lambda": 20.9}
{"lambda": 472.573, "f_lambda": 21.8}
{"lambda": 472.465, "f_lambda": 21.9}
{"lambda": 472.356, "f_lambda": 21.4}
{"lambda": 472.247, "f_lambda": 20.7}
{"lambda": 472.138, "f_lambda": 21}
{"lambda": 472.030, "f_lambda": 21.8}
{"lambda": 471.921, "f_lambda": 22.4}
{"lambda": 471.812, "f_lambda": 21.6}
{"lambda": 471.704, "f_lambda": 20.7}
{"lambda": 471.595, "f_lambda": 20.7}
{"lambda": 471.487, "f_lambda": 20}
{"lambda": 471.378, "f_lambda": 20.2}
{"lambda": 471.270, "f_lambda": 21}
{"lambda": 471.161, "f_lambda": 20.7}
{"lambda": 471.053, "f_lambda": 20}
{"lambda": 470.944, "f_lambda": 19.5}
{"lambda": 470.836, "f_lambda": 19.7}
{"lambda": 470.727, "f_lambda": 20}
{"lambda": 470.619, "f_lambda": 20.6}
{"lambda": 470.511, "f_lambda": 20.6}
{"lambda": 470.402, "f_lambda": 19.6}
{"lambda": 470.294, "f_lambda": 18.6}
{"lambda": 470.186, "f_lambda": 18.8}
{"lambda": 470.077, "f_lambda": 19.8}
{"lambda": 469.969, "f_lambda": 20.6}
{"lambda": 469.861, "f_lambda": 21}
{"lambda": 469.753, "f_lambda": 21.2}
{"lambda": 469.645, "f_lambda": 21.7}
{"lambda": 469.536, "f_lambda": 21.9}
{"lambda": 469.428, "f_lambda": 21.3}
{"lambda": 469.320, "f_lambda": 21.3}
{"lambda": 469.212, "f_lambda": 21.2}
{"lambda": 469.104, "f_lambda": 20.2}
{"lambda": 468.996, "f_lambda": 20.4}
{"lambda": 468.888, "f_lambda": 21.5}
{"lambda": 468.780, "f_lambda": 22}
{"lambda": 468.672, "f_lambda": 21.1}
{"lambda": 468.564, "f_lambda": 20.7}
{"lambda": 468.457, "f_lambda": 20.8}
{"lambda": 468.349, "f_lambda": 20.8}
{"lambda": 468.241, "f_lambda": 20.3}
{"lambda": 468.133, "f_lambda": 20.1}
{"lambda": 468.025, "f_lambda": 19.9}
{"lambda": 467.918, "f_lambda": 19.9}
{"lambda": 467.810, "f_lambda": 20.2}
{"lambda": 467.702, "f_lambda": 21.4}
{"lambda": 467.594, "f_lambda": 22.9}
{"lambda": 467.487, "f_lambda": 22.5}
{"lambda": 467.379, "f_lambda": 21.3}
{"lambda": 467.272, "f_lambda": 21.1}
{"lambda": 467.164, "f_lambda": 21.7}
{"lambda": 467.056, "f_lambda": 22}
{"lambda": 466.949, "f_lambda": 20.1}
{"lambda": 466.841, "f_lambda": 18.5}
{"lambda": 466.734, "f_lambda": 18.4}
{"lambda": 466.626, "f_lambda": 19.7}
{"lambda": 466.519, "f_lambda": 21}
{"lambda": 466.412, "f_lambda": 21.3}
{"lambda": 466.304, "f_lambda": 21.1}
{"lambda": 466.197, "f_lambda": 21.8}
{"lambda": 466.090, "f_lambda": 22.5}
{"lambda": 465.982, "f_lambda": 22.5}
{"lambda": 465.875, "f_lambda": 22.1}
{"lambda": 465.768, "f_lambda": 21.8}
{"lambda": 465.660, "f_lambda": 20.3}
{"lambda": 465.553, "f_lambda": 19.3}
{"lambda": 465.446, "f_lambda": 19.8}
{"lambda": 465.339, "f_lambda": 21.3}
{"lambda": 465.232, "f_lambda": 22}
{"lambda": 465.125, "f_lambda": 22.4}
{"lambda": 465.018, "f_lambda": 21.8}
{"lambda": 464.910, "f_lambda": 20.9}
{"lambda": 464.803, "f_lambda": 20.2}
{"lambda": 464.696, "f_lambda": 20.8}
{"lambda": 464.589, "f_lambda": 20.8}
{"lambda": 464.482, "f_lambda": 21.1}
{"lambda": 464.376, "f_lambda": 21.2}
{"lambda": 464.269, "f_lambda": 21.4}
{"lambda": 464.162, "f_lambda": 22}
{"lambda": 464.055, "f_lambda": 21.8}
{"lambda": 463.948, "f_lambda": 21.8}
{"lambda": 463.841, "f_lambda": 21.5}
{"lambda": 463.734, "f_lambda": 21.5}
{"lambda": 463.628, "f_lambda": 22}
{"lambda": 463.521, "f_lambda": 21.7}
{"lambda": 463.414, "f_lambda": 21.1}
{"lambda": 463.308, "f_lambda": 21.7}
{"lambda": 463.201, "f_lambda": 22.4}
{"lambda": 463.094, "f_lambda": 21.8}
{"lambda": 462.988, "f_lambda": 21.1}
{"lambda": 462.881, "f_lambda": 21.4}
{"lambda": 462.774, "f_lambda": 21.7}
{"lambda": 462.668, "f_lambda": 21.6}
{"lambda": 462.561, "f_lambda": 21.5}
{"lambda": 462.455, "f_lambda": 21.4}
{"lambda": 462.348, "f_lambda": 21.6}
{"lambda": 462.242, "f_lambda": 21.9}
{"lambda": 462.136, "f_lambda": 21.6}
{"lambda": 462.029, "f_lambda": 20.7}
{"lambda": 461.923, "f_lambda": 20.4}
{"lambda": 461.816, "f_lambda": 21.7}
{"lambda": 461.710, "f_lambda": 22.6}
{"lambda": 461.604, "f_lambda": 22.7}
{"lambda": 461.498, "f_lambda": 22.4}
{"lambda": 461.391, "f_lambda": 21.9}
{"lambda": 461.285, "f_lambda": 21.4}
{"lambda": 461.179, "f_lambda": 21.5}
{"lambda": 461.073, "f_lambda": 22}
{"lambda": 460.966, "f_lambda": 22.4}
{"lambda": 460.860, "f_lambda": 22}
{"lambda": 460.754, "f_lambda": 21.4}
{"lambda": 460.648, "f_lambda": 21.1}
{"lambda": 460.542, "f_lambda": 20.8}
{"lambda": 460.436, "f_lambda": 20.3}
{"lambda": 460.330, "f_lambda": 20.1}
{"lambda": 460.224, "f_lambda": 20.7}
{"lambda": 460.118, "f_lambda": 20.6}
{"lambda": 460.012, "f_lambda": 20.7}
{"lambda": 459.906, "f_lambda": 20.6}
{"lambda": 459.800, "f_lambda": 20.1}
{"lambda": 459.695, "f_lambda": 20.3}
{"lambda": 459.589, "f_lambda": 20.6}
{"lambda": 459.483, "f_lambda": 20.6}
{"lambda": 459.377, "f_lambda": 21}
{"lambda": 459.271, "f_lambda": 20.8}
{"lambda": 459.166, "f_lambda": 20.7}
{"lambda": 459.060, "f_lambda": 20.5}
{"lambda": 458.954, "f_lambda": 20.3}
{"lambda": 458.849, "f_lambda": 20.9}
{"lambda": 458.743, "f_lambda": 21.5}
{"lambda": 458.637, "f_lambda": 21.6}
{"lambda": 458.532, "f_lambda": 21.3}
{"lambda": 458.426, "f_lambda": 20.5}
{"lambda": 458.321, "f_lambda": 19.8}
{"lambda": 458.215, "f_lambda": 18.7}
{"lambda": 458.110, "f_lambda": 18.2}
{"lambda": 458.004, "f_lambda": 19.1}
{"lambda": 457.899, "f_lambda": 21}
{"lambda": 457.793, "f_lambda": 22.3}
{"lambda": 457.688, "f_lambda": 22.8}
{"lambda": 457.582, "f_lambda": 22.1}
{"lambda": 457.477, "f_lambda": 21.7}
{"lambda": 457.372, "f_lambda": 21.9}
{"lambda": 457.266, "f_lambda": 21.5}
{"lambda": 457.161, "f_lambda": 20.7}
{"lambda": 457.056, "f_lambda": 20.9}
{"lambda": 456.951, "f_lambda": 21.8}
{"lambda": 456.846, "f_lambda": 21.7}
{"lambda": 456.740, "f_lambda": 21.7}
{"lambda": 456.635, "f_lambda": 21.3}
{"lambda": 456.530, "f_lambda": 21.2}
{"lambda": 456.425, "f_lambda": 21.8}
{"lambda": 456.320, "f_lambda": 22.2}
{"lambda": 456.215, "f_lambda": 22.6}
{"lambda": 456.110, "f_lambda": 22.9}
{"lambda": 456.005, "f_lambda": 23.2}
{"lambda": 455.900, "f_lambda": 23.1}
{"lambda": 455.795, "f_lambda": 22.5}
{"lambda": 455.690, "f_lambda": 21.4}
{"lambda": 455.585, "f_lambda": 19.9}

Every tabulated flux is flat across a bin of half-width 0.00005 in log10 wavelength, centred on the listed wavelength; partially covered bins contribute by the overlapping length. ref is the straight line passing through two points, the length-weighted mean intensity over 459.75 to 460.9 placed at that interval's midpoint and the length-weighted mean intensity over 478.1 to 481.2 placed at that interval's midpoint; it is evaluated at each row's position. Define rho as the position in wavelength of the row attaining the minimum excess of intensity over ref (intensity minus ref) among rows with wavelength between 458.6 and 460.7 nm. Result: 460.330 nm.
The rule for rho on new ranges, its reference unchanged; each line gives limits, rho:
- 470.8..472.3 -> 470.944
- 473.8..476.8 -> 475.521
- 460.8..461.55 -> 461.285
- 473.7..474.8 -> 473.772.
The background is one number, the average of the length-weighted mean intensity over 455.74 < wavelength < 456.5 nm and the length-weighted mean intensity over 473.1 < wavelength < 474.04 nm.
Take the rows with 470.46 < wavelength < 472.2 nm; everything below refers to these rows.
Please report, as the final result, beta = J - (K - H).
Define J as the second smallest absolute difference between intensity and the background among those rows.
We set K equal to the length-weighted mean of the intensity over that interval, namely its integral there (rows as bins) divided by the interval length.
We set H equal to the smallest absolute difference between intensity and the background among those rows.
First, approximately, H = 0.12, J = 0.32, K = 20.7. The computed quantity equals -20.2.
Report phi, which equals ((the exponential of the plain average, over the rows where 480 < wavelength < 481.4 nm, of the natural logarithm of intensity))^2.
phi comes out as 451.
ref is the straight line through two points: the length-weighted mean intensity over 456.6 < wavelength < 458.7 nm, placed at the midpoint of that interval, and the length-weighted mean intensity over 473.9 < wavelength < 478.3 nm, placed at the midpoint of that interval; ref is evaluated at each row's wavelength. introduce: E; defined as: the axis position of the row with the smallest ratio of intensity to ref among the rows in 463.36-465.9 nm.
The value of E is 465.553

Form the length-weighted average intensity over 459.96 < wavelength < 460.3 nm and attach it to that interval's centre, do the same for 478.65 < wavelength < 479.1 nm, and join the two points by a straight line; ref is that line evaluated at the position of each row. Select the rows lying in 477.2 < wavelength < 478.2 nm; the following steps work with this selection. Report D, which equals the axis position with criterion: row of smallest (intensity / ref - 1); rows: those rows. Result 477.276 nm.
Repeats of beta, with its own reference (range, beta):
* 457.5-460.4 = -20.2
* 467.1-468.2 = -20.4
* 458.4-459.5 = -20.2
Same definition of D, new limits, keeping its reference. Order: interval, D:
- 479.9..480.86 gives 480.805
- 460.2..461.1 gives 460.330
